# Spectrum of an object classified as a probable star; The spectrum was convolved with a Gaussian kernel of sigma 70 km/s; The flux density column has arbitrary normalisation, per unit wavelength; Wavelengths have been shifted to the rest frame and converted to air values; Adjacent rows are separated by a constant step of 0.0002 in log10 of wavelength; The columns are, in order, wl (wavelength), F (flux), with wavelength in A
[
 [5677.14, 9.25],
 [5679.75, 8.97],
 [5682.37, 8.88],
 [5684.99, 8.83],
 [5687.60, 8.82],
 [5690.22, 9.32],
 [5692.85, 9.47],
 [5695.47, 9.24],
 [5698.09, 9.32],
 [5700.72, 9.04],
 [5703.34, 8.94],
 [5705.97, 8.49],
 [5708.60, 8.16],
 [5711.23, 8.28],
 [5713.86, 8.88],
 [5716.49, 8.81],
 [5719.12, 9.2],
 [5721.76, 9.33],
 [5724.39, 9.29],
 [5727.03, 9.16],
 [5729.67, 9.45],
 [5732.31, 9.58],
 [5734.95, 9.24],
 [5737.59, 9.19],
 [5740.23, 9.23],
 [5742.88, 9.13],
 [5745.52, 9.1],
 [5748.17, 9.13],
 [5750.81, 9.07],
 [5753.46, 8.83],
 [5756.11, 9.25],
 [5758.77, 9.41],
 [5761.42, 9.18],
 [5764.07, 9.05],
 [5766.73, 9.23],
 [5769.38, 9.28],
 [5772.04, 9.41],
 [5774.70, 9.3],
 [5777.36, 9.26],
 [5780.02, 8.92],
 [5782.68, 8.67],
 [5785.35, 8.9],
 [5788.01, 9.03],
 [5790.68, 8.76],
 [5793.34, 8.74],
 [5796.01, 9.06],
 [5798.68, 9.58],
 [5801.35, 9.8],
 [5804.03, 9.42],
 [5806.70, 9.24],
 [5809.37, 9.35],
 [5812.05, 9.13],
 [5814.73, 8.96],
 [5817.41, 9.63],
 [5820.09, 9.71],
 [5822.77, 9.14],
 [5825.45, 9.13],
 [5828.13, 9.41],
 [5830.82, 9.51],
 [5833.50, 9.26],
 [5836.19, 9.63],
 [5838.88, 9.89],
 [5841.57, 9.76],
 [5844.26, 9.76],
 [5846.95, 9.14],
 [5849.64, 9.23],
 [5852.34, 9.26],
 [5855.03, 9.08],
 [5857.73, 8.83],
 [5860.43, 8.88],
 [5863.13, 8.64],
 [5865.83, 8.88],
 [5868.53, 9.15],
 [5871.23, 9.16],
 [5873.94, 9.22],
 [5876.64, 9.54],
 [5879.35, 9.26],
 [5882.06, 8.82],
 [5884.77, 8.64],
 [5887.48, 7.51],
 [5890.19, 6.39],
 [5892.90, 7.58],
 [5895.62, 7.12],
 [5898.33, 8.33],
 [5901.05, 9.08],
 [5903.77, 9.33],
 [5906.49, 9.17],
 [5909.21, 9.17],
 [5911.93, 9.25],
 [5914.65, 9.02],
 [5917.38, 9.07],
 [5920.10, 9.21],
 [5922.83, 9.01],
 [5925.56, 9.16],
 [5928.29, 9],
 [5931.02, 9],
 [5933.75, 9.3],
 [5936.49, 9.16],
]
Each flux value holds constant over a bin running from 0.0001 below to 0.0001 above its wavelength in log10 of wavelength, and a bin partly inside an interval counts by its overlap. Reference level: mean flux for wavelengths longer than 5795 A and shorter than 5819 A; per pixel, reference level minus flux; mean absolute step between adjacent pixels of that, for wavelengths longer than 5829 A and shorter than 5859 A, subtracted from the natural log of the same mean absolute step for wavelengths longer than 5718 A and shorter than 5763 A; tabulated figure -2.11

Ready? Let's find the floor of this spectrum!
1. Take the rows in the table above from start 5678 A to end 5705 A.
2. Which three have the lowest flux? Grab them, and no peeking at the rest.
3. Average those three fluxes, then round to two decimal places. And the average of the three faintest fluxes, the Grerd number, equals 8.84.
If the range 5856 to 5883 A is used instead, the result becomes 8.76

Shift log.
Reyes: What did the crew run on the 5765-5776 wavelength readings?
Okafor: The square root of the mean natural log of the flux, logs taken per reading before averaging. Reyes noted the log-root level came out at 1.493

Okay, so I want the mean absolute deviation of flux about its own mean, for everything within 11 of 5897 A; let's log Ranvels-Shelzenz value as 0.91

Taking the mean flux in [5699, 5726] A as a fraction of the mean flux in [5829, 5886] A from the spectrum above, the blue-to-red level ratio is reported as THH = 0.96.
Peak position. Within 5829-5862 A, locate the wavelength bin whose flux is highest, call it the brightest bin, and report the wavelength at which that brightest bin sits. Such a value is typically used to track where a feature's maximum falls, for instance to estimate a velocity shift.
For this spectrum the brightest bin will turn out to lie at 5838.88 A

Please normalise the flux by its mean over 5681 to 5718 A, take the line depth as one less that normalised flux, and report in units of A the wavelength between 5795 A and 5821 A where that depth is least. 5801.35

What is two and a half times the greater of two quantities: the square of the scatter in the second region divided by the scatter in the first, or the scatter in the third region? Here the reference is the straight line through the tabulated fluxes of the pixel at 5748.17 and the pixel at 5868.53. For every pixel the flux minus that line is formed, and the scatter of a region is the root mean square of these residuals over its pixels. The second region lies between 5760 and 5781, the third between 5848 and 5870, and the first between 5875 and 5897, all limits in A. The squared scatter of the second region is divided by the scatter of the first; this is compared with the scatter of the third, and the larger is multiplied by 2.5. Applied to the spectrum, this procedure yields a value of 0.64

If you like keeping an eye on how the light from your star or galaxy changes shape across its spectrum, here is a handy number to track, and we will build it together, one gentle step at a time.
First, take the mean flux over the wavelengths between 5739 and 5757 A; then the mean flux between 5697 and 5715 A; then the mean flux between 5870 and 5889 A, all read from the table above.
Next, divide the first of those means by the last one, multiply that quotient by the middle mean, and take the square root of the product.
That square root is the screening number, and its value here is 2.99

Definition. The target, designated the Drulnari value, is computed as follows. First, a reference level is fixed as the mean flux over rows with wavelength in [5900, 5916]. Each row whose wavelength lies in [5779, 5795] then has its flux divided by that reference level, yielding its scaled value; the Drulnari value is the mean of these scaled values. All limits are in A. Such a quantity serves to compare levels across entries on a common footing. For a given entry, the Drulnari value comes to 0.964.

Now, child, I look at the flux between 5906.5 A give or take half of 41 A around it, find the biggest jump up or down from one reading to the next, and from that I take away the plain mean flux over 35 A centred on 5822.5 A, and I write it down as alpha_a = -8.2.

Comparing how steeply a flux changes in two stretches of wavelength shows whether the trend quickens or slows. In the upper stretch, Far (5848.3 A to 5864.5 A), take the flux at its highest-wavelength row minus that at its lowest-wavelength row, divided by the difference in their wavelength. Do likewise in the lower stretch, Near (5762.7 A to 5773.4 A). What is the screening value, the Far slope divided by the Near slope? -1.0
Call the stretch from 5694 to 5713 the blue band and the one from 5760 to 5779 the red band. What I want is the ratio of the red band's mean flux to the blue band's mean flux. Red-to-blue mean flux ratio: 1.05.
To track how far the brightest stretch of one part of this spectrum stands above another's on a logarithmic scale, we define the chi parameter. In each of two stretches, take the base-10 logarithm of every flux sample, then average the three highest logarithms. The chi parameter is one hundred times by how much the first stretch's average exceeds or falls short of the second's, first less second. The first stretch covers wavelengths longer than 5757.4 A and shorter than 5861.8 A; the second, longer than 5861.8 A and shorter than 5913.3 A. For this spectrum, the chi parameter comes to 2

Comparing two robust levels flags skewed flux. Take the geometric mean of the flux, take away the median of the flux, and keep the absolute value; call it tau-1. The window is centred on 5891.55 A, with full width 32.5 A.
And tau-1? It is 0.39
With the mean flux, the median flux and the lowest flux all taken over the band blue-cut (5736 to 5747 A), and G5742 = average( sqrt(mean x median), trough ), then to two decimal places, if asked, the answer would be 9.13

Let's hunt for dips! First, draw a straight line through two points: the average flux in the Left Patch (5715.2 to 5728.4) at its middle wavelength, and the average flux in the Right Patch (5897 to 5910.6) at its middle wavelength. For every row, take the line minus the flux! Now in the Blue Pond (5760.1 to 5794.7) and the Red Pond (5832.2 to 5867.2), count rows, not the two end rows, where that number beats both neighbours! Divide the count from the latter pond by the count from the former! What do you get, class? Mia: 2.00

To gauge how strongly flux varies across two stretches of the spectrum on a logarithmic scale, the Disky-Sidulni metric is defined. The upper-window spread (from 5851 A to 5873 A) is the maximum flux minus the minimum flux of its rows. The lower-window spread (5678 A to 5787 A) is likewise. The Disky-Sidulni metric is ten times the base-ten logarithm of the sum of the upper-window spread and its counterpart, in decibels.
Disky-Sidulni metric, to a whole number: 3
